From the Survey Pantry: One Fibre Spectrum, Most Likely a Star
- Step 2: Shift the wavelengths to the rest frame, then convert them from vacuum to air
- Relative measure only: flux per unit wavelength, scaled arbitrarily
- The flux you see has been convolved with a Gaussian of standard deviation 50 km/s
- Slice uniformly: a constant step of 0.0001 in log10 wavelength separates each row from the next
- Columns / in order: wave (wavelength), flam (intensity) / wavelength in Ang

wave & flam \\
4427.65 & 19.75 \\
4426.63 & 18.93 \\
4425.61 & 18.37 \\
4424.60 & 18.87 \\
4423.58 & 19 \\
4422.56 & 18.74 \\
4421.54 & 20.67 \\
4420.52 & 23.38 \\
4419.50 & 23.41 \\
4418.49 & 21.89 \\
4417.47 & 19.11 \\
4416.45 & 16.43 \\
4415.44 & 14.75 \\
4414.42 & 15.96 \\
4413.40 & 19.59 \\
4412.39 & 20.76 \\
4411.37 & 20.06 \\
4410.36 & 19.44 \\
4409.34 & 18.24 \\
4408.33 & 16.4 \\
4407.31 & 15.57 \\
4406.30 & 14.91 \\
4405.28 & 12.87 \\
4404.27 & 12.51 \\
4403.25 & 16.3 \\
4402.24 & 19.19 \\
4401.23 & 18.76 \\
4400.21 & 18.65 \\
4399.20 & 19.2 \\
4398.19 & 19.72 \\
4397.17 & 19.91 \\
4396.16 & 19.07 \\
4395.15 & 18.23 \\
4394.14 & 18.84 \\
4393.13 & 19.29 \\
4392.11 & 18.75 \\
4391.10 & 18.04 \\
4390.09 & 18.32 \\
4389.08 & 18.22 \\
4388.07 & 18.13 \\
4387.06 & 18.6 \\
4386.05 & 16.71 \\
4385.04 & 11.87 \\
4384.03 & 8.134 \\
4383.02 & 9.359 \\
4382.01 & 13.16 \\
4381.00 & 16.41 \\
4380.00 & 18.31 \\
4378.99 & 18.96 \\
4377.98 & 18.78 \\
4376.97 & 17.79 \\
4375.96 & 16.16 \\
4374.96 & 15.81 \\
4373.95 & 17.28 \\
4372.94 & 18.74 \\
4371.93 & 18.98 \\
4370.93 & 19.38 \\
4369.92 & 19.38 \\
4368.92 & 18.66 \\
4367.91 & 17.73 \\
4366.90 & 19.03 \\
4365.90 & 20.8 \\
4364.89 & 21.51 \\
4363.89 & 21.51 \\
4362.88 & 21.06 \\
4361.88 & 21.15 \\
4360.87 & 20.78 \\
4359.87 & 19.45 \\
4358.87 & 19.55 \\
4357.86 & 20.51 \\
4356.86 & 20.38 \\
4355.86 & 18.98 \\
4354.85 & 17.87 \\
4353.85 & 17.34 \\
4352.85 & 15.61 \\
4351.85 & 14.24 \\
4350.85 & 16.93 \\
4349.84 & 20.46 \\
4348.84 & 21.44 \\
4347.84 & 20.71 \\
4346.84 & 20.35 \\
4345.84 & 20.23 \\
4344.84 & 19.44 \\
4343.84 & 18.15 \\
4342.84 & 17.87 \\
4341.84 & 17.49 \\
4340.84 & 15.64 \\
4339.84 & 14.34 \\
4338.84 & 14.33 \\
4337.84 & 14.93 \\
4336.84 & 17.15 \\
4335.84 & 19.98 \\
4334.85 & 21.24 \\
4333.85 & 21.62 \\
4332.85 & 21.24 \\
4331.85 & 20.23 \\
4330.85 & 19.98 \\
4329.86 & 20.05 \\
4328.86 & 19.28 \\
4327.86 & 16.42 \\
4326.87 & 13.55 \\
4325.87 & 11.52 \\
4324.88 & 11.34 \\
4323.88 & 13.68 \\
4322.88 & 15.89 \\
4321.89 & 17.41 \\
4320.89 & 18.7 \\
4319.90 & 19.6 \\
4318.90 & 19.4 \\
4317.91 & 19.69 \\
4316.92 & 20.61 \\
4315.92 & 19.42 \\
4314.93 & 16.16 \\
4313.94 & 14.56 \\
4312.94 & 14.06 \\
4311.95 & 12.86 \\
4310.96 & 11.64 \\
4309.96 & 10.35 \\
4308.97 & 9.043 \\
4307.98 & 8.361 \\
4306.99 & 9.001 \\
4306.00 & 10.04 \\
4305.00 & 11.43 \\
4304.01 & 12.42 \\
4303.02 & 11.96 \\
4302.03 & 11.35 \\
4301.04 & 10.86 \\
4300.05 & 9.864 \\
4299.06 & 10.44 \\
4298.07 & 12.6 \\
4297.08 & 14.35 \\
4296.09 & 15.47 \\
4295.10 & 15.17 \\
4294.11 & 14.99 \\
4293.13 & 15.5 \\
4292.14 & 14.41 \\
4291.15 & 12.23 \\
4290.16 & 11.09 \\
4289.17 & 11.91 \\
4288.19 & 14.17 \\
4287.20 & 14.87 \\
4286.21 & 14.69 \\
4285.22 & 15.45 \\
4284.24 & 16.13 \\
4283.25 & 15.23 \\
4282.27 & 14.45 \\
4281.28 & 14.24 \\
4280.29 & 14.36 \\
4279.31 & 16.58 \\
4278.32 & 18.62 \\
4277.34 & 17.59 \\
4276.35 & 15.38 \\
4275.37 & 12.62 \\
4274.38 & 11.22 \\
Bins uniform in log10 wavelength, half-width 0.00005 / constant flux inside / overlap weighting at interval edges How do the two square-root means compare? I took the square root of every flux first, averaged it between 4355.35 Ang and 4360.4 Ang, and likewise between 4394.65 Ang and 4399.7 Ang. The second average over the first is 0.99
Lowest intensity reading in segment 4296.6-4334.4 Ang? 8.361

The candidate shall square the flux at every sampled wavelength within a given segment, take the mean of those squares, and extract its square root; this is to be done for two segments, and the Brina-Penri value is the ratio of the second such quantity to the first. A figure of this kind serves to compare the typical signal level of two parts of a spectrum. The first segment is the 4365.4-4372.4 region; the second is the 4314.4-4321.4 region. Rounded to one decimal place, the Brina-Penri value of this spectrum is 1.0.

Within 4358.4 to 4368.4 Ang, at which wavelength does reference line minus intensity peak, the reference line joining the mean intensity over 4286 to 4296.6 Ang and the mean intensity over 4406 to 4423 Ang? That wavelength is 4367.91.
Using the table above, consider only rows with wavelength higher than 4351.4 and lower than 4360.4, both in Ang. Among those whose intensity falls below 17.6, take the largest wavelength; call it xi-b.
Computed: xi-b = 4353.85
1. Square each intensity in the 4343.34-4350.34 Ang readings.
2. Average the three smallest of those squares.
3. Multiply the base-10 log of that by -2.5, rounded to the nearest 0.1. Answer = -6.4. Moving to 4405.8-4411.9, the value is -6.0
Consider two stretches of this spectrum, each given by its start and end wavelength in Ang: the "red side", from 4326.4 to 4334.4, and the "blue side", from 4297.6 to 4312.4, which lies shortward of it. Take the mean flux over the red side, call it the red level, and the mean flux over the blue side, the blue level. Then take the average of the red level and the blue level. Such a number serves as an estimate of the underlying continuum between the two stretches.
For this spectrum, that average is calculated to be 14.9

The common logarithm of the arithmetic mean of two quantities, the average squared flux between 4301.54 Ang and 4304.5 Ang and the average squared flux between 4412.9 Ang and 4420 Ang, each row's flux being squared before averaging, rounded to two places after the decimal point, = 2.40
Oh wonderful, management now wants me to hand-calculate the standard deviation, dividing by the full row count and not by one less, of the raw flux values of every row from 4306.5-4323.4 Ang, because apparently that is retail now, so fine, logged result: 4.1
